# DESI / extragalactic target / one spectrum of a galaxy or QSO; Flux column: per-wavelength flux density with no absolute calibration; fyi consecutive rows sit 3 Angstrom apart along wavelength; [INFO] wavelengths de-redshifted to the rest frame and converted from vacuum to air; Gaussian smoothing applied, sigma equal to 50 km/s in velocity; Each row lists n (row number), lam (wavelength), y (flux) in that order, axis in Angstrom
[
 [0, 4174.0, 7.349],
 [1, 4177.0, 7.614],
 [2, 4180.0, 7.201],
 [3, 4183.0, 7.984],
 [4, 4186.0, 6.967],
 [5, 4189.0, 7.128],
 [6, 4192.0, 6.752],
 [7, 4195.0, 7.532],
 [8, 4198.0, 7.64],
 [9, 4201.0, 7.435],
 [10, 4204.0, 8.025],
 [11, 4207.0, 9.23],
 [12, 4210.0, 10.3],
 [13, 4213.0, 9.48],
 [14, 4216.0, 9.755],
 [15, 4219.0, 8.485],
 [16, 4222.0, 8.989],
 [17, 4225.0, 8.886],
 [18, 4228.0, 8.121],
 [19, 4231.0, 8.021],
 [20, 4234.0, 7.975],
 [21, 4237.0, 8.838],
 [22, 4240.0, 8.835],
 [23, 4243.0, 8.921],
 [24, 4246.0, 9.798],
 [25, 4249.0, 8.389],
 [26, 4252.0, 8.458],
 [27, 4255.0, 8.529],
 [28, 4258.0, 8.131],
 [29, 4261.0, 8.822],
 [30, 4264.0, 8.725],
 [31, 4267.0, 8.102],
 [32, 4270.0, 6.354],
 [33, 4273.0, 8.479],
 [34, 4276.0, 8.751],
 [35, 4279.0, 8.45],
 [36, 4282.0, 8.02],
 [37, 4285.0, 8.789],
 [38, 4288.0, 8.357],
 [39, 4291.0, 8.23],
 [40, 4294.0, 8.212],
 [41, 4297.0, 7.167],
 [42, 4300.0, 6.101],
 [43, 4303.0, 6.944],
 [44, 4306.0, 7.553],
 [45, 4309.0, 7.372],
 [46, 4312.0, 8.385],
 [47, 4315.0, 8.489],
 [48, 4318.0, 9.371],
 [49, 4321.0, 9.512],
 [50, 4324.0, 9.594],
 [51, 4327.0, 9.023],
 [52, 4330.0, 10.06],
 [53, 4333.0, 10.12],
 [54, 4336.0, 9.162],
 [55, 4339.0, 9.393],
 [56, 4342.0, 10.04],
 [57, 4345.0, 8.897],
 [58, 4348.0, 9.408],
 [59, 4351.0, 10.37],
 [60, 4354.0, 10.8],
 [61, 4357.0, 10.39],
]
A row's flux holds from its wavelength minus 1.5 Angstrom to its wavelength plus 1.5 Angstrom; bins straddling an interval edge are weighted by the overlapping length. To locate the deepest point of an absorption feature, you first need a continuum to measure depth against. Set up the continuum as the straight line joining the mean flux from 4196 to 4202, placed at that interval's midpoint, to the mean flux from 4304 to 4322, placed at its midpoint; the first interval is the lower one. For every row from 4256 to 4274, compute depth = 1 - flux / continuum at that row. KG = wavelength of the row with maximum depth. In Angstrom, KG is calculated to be 4270.0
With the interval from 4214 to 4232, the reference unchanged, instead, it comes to 4231.0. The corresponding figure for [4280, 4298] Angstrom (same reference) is 4297.0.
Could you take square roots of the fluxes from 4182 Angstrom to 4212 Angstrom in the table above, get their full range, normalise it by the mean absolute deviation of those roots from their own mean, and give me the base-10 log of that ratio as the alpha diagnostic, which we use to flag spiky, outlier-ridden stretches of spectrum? 0.648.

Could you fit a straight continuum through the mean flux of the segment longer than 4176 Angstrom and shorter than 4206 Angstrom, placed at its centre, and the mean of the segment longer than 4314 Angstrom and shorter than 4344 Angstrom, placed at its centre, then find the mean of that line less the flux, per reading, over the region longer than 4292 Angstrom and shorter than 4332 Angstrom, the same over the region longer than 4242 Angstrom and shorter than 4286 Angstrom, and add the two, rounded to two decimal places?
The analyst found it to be 1.01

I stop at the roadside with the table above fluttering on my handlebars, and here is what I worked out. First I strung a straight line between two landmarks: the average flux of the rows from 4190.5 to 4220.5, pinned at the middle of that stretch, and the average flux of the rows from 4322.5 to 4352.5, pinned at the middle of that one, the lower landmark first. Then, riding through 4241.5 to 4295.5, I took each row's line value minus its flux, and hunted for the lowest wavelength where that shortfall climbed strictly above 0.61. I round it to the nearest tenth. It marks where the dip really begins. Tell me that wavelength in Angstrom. 4258.0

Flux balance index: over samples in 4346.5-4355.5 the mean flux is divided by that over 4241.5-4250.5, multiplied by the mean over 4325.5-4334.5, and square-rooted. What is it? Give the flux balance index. 3.31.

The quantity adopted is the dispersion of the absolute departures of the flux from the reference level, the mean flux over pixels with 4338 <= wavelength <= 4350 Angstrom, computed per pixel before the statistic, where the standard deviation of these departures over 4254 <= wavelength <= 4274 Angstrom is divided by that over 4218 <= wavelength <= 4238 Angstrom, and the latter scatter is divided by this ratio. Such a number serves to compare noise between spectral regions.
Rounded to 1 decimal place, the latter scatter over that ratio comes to 0.2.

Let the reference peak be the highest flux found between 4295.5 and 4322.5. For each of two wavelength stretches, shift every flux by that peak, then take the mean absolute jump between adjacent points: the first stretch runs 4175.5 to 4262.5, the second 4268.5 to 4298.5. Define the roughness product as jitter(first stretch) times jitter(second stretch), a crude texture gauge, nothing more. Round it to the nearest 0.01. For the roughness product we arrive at 0.33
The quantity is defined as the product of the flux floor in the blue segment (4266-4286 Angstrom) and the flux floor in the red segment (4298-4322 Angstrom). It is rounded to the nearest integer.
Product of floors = 39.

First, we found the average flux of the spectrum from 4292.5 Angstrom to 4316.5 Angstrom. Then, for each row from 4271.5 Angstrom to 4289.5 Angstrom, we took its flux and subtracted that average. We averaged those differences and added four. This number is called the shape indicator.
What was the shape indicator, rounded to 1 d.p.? 4.9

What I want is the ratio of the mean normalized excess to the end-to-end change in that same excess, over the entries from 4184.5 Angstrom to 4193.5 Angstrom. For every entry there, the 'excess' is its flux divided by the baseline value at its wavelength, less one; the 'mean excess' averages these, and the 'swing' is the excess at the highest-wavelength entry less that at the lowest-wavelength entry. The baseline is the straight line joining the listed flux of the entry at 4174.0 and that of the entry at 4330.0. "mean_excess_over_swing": 2.1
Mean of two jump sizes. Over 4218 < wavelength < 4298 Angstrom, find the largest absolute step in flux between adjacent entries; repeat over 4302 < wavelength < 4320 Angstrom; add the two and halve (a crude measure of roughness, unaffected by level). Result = 1.6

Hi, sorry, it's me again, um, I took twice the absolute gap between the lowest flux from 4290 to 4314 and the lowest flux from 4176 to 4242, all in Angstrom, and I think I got 1.3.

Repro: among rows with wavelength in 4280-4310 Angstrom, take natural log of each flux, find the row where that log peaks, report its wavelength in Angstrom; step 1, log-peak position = 4285.0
